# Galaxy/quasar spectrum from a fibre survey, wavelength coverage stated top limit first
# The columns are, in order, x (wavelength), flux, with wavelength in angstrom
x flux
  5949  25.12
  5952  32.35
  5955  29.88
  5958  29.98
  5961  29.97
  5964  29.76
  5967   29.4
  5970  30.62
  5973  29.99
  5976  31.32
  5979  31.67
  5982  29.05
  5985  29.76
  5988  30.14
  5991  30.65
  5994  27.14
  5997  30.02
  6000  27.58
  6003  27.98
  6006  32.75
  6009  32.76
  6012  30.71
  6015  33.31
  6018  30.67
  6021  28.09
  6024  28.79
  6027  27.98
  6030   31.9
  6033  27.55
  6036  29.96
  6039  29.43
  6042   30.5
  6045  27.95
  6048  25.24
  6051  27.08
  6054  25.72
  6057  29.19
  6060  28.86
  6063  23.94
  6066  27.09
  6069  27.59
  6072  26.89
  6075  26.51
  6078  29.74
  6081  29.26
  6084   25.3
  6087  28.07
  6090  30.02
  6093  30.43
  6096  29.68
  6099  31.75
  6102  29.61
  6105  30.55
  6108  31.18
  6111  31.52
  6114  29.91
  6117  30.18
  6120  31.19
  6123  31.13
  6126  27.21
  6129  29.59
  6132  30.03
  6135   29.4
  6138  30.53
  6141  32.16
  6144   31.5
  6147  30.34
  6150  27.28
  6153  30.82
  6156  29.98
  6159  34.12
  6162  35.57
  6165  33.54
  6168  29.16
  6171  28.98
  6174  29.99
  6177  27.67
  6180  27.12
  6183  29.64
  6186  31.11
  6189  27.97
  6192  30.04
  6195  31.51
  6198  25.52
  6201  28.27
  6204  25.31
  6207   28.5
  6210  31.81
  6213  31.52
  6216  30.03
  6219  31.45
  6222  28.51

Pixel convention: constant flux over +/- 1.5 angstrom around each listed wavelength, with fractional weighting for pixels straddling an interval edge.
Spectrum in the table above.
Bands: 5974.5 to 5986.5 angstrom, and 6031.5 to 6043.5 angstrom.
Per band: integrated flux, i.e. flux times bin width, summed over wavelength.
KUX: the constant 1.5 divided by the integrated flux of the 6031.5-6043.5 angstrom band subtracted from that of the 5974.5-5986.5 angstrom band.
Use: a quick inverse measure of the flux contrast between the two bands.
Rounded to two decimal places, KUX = 0.11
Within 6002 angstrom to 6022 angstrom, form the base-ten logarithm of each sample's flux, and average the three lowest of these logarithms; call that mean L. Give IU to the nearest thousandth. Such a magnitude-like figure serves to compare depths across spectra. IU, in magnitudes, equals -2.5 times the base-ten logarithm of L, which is -0.411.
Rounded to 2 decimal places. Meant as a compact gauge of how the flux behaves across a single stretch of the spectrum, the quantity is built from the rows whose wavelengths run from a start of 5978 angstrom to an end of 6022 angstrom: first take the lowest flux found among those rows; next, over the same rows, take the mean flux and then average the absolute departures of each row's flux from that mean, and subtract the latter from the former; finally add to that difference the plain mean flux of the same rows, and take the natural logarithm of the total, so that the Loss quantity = 4.02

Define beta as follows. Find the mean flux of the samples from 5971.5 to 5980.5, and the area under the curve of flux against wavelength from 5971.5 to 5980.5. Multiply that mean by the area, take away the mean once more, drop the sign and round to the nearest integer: 8614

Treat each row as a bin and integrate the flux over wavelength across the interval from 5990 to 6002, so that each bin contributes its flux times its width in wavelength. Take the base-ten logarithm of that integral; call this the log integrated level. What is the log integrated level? 2.5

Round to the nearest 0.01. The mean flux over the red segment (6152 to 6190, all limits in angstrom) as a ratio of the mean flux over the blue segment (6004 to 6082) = 1.06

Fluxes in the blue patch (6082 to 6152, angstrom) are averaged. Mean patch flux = 29.9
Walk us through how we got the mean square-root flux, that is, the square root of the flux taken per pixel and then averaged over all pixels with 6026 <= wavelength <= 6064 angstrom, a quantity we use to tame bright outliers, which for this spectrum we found 5.30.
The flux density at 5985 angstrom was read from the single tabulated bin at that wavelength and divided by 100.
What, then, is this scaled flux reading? 0.298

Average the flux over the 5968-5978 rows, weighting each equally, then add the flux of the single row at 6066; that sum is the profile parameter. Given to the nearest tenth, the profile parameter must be 57.7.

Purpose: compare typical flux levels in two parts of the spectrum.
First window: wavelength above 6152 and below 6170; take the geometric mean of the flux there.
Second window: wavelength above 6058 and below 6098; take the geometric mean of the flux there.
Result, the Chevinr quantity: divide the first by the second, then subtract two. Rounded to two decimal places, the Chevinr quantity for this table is -0.85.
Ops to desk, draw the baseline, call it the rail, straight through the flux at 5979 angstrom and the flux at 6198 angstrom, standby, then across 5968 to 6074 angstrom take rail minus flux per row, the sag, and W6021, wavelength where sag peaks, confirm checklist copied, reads 6063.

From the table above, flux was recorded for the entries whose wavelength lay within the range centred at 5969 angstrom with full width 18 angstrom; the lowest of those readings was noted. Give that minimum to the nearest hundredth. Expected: 29.40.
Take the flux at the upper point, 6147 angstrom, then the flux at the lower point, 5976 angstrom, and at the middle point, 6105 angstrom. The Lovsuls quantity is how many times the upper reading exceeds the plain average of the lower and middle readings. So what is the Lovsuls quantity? 0.98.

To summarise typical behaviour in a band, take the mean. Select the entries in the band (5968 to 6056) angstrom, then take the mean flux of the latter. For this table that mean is 29.5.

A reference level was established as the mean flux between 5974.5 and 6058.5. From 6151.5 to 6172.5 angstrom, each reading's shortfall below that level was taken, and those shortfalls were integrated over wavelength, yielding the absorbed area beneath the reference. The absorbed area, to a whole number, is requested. -48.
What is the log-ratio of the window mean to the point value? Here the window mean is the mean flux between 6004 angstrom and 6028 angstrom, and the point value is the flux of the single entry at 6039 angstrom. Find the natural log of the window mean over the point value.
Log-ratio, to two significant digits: 0.040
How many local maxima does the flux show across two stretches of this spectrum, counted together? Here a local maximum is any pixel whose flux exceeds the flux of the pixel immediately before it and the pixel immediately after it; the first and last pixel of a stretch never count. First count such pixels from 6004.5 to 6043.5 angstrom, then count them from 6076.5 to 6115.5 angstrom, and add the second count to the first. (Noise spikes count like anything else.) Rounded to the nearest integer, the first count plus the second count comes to 8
